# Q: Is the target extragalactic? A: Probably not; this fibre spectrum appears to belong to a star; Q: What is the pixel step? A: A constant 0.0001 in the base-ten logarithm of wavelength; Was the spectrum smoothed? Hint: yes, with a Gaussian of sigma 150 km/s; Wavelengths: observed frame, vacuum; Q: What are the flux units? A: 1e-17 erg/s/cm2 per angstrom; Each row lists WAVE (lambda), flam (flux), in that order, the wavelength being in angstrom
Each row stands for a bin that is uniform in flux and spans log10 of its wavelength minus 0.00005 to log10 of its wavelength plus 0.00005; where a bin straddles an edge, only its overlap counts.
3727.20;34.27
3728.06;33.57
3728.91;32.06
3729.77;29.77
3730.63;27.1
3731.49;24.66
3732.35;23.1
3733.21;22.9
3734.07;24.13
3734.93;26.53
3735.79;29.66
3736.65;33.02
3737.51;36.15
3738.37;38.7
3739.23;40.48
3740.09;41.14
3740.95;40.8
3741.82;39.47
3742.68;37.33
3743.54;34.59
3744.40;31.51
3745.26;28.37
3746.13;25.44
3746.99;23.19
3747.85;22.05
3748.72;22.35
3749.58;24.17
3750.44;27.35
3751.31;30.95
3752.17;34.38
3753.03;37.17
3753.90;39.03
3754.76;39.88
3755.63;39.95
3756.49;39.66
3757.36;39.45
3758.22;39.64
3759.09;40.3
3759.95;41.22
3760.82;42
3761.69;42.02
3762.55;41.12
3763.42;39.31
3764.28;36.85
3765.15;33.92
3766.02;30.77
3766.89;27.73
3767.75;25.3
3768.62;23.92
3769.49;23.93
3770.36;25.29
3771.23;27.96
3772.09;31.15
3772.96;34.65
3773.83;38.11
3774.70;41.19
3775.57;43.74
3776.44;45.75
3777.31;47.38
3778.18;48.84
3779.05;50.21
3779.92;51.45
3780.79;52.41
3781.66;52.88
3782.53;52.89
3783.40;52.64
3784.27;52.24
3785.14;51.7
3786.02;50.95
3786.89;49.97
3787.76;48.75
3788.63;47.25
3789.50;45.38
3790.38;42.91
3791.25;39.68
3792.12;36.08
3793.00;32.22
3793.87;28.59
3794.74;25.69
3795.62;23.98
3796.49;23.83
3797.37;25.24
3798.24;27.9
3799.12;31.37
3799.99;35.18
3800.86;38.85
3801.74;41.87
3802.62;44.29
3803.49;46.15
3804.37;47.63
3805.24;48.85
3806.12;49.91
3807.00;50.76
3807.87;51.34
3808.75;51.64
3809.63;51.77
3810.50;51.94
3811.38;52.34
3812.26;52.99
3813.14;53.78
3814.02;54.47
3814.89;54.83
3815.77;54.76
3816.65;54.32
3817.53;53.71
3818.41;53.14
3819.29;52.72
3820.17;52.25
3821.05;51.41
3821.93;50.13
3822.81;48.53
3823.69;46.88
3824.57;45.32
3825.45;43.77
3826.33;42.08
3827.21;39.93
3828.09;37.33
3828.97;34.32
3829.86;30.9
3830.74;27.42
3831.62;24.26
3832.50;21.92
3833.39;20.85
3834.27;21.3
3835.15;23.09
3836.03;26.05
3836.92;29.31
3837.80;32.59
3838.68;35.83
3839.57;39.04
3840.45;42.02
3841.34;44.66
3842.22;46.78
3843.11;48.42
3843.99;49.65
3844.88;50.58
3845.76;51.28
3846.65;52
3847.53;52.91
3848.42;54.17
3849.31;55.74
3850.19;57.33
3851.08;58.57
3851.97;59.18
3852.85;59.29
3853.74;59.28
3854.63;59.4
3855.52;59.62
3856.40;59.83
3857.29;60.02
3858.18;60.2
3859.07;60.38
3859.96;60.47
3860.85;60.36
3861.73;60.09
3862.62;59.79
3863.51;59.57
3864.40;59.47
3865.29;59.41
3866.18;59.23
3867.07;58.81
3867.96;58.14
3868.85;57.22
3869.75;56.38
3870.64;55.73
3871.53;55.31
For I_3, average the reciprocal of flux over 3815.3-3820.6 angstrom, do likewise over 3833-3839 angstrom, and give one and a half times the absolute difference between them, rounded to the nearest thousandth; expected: 0.030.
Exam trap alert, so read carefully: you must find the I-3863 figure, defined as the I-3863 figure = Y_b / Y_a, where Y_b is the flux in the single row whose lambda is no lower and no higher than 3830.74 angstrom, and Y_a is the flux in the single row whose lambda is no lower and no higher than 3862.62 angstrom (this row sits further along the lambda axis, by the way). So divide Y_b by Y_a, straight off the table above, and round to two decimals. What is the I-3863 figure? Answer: 0.46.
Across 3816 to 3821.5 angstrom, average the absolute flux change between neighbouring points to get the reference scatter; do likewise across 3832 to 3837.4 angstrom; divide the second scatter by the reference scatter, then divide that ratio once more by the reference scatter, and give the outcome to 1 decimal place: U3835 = 5.6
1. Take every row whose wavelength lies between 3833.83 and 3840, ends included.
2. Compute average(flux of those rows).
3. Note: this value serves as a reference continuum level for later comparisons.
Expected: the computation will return 30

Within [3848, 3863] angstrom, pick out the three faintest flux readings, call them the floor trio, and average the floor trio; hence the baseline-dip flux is 55.7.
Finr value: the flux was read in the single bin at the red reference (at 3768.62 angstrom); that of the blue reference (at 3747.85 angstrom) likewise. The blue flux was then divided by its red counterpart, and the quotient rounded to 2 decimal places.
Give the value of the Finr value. 0.92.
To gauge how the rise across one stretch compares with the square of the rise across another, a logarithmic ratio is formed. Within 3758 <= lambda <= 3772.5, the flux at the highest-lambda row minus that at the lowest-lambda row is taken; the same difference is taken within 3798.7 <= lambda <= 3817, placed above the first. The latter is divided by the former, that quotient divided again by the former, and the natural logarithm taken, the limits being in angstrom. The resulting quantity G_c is -1.1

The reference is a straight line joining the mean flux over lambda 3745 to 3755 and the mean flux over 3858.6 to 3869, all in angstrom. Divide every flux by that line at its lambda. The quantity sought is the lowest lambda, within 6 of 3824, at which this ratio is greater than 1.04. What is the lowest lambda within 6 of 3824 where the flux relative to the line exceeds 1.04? 3818.41 angstrom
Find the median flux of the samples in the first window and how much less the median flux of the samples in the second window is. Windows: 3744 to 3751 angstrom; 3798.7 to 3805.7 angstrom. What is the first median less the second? -18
